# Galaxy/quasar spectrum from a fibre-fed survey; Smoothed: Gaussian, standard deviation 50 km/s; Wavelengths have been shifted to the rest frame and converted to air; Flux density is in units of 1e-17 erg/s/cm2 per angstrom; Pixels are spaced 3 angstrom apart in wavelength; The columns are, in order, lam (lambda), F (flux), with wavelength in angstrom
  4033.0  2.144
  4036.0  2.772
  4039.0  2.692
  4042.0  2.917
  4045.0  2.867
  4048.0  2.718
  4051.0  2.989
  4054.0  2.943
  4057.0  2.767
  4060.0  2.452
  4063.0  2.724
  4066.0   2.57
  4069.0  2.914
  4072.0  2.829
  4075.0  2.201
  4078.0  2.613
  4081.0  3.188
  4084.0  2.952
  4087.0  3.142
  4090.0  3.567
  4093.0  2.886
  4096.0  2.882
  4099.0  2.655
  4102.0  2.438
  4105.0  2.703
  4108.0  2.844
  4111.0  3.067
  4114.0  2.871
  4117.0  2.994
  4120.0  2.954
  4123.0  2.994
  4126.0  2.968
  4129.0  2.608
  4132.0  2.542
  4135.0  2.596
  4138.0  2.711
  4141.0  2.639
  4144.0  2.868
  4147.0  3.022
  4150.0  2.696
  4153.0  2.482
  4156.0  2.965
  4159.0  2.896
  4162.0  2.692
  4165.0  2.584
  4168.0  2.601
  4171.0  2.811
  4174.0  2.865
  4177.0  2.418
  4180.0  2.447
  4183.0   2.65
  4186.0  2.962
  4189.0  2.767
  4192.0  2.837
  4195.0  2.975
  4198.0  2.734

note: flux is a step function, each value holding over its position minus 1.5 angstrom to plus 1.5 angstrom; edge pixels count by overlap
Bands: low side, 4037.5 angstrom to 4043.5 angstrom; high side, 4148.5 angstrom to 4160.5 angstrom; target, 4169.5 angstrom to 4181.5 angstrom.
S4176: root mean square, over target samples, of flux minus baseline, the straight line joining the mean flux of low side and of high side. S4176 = 0.23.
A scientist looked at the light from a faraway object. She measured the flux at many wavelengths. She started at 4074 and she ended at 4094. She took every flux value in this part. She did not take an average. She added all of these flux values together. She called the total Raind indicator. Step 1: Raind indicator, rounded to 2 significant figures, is 21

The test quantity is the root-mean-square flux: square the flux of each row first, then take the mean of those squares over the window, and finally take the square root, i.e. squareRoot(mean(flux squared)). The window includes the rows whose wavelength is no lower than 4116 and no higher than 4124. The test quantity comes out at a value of 2.98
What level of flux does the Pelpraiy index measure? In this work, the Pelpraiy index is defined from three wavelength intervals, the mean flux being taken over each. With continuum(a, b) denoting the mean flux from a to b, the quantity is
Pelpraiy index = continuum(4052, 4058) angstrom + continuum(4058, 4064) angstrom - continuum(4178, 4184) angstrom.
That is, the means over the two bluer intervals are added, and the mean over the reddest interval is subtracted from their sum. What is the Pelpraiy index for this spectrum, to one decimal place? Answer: 2.9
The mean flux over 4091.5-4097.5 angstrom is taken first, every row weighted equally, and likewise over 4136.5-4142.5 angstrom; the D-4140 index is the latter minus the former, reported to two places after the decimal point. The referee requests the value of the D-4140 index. -0.21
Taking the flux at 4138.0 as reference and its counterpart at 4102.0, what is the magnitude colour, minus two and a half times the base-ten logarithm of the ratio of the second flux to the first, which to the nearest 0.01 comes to 0.12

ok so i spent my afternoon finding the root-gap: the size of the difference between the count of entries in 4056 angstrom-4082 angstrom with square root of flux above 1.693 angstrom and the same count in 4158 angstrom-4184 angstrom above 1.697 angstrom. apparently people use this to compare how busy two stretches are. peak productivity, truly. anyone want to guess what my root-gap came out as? 1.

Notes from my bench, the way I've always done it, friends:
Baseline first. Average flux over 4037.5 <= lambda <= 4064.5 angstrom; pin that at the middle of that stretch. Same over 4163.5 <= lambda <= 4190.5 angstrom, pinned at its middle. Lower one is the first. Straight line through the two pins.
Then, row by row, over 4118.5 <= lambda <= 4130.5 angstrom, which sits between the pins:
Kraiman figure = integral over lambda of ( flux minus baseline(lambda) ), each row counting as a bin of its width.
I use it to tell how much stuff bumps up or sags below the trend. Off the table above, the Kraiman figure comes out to 2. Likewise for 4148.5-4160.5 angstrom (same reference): 1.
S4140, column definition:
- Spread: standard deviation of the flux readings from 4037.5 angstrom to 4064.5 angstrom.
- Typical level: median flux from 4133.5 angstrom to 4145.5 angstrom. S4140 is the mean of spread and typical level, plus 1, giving 2.42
